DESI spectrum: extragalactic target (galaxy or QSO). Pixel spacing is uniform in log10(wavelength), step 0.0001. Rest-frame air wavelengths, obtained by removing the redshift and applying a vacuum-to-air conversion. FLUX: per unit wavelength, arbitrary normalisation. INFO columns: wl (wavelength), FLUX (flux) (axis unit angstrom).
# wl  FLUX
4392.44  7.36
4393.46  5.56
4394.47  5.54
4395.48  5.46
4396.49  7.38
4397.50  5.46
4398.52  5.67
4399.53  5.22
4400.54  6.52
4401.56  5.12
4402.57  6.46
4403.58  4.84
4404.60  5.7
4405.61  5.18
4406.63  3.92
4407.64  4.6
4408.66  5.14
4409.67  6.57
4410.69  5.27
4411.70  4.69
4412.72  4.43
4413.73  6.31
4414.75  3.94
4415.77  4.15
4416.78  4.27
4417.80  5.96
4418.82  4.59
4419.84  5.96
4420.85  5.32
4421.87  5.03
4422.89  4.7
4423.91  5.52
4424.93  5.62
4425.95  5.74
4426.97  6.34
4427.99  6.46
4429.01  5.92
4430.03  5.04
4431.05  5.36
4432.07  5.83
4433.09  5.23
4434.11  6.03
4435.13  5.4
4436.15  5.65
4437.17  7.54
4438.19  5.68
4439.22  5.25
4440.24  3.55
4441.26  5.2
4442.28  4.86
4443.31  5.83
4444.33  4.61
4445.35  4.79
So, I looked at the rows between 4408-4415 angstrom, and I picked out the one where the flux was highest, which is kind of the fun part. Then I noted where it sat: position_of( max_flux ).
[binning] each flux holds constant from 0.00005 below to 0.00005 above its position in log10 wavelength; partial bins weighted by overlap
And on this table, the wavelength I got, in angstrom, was 4409.67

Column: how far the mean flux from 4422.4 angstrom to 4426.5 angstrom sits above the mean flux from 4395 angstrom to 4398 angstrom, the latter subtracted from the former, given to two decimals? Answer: -0.71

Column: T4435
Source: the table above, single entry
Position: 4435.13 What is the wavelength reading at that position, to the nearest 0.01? 5.40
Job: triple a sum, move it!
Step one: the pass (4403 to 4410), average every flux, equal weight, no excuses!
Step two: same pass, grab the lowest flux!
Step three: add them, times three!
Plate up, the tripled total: 27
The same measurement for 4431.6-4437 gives 33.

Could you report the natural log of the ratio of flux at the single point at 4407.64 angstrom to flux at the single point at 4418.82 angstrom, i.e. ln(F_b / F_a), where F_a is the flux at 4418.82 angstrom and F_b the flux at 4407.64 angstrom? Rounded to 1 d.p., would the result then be 0.0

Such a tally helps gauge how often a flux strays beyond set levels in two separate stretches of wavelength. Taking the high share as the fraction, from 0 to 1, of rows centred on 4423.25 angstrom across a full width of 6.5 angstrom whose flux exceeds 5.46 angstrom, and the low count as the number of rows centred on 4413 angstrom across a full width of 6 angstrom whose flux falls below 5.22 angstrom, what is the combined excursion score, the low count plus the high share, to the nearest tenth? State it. 4.5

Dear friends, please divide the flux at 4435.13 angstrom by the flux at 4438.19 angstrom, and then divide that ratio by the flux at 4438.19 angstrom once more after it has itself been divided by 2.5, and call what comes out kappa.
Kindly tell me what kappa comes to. 0.42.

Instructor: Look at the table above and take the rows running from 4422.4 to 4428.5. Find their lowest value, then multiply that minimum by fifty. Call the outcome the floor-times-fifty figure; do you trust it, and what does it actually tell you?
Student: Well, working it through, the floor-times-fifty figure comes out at 235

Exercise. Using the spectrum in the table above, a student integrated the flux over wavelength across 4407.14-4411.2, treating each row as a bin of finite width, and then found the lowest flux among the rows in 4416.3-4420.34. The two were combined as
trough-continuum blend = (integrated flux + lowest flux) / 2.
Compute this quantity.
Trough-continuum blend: 13.1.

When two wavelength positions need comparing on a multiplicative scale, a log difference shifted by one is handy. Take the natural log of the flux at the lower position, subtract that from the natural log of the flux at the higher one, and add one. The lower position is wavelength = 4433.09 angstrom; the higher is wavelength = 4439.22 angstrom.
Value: 1.00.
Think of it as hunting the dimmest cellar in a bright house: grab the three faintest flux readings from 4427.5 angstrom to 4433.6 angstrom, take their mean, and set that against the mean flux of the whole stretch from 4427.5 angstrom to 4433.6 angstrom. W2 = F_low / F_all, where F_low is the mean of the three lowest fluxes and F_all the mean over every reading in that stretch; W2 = 0.924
